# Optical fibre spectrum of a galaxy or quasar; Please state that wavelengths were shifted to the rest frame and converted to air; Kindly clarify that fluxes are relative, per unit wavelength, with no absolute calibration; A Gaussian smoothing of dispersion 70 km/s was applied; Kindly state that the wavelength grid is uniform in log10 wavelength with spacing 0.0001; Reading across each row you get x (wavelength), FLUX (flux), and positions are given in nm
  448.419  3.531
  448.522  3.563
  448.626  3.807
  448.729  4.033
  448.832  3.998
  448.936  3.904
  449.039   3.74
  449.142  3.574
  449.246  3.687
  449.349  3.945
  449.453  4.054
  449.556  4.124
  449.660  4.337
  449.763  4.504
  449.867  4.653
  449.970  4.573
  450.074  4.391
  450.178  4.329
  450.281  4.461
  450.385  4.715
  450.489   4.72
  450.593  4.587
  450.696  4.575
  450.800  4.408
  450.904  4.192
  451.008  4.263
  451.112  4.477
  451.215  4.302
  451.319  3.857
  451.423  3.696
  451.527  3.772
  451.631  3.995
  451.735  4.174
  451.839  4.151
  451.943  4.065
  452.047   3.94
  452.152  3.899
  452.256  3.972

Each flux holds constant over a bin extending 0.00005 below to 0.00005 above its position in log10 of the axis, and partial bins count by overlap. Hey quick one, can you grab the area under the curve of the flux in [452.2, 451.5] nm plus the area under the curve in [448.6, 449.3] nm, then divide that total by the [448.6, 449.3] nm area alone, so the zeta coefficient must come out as 2.05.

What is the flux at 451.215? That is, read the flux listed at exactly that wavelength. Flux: 4.302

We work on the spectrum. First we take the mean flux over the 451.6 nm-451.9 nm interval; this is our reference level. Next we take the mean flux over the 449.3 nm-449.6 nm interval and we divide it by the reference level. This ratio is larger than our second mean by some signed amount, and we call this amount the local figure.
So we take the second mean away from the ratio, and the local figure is -3.1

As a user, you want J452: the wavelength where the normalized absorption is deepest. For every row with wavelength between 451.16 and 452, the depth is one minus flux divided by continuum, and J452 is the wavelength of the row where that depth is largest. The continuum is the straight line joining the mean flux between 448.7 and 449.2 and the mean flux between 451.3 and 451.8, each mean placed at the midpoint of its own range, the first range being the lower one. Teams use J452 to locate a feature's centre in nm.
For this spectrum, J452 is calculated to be 451.423 nm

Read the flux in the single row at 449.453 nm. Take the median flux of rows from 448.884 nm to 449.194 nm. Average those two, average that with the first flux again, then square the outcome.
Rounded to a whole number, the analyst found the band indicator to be 16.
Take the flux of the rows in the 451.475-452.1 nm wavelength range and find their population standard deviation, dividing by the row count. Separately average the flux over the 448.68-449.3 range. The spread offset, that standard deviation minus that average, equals -3.69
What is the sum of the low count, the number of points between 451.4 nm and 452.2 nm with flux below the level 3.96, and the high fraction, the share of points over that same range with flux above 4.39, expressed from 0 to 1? 4.0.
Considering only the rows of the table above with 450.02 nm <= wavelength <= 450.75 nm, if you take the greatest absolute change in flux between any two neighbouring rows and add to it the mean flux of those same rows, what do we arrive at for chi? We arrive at 4.79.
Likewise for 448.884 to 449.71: 4.18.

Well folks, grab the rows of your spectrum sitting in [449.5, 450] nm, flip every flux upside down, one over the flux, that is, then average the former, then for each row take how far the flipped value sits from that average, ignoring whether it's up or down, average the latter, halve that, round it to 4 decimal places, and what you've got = 0.0043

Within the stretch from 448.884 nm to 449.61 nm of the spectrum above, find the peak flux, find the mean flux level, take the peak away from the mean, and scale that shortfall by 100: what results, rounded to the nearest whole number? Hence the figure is -26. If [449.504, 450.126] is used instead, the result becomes -22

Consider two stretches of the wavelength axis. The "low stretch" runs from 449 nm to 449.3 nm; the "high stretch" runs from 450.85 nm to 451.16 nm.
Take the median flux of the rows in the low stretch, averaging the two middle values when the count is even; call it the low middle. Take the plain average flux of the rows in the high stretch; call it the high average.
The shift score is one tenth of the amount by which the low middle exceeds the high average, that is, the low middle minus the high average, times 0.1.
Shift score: -0.06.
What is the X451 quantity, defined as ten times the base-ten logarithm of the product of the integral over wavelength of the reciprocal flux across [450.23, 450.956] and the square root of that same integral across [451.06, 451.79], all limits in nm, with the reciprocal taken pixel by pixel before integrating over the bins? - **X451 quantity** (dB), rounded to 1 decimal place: -11.6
